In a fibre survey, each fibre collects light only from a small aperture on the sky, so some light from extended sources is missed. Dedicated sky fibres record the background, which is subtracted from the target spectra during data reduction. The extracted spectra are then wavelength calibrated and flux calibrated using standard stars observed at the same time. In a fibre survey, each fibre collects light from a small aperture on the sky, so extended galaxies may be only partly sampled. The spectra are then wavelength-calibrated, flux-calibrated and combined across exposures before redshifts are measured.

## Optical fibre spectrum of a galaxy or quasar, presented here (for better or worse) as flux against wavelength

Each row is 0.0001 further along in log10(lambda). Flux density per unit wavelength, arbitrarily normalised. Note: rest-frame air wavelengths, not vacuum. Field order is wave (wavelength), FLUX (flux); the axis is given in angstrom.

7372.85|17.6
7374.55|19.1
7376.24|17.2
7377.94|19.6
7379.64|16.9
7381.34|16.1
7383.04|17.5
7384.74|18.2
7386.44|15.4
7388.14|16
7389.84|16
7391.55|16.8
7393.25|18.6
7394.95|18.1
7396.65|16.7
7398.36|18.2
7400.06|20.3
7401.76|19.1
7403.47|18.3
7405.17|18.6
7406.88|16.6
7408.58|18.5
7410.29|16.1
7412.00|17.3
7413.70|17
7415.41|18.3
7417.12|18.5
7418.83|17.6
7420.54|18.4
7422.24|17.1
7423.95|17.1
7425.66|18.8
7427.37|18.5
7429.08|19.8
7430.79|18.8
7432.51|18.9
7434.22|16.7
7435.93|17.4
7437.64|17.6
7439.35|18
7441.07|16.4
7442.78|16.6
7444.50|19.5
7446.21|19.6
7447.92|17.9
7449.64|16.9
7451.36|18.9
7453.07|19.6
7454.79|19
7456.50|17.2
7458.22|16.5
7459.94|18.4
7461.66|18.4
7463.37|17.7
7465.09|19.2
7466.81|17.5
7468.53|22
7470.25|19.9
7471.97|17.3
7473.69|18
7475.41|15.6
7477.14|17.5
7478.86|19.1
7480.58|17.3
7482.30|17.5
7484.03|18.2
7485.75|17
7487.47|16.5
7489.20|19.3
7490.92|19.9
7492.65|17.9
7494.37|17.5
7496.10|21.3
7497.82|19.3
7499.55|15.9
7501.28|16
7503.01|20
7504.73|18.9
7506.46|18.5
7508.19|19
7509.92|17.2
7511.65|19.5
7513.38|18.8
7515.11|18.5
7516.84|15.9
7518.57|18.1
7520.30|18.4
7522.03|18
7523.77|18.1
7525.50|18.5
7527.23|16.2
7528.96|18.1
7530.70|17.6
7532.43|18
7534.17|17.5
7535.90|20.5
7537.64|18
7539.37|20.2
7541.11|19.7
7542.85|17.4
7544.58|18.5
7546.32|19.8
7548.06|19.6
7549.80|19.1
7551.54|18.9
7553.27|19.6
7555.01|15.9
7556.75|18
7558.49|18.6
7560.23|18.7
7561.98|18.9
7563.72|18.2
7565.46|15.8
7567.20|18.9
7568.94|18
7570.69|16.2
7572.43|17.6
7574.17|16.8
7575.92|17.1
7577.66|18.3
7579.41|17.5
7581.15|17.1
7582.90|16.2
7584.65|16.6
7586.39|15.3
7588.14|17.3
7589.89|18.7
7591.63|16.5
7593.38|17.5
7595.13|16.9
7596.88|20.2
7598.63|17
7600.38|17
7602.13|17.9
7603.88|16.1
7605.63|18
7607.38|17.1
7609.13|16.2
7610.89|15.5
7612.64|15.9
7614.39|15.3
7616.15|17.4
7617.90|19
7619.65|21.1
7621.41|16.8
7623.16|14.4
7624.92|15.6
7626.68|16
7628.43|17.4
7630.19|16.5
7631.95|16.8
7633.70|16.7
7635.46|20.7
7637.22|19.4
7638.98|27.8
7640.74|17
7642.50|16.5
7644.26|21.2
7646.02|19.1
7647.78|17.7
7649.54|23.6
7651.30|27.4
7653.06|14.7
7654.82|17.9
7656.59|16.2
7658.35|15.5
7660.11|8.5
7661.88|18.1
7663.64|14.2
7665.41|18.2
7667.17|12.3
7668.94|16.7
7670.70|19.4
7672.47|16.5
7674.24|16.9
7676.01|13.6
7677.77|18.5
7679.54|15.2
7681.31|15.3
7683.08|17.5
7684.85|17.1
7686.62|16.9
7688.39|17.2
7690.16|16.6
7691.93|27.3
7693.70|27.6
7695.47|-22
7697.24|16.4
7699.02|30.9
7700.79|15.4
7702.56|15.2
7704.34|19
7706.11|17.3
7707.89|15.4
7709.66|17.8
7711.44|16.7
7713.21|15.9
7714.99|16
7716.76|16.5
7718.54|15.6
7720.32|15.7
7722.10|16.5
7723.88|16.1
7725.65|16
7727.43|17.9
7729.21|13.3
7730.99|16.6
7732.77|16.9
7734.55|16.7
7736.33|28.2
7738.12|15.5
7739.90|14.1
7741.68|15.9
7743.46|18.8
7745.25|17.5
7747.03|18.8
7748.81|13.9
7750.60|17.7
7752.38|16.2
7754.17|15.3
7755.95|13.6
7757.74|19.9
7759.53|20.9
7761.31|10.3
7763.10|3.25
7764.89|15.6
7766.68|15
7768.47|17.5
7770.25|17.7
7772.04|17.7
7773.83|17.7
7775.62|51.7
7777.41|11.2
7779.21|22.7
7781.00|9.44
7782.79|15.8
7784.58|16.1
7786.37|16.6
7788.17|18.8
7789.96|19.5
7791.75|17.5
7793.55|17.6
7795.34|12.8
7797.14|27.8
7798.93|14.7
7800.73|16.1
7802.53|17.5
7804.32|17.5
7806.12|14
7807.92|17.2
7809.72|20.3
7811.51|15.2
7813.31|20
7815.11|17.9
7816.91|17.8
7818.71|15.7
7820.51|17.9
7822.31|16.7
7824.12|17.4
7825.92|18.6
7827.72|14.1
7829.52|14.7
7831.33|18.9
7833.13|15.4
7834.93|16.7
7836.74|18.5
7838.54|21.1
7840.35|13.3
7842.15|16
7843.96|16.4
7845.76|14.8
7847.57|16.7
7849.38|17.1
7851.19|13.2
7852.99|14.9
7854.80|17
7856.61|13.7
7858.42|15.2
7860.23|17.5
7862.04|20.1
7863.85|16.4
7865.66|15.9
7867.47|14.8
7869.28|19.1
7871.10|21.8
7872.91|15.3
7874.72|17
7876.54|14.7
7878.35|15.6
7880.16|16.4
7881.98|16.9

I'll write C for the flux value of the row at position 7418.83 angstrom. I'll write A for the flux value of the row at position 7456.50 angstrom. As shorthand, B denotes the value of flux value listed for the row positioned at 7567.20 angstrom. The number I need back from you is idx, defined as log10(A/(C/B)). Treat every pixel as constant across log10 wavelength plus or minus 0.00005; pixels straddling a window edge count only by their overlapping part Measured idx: 1.27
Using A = 17.2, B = 18.9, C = 17.6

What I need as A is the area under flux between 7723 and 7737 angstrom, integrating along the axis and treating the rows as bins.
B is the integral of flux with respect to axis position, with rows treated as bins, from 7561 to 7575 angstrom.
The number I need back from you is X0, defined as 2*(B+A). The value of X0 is 983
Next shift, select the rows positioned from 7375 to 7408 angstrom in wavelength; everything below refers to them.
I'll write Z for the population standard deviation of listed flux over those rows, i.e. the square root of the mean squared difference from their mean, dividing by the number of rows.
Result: 1.3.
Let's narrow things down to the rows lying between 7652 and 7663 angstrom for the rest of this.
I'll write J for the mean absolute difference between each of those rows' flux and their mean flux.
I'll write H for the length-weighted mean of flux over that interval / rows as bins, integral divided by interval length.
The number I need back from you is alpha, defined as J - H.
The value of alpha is -13.0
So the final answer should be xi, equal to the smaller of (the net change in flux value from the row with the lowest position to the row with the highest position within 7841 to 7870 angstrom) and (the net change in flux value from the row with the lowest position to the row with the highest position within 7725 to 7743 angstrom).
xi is -0.10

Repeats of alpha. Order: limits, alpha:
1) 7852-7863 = -14.6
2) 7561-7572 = -16.6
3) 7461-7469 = -17.5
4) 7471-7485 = -16.9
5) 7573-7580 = -16.9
